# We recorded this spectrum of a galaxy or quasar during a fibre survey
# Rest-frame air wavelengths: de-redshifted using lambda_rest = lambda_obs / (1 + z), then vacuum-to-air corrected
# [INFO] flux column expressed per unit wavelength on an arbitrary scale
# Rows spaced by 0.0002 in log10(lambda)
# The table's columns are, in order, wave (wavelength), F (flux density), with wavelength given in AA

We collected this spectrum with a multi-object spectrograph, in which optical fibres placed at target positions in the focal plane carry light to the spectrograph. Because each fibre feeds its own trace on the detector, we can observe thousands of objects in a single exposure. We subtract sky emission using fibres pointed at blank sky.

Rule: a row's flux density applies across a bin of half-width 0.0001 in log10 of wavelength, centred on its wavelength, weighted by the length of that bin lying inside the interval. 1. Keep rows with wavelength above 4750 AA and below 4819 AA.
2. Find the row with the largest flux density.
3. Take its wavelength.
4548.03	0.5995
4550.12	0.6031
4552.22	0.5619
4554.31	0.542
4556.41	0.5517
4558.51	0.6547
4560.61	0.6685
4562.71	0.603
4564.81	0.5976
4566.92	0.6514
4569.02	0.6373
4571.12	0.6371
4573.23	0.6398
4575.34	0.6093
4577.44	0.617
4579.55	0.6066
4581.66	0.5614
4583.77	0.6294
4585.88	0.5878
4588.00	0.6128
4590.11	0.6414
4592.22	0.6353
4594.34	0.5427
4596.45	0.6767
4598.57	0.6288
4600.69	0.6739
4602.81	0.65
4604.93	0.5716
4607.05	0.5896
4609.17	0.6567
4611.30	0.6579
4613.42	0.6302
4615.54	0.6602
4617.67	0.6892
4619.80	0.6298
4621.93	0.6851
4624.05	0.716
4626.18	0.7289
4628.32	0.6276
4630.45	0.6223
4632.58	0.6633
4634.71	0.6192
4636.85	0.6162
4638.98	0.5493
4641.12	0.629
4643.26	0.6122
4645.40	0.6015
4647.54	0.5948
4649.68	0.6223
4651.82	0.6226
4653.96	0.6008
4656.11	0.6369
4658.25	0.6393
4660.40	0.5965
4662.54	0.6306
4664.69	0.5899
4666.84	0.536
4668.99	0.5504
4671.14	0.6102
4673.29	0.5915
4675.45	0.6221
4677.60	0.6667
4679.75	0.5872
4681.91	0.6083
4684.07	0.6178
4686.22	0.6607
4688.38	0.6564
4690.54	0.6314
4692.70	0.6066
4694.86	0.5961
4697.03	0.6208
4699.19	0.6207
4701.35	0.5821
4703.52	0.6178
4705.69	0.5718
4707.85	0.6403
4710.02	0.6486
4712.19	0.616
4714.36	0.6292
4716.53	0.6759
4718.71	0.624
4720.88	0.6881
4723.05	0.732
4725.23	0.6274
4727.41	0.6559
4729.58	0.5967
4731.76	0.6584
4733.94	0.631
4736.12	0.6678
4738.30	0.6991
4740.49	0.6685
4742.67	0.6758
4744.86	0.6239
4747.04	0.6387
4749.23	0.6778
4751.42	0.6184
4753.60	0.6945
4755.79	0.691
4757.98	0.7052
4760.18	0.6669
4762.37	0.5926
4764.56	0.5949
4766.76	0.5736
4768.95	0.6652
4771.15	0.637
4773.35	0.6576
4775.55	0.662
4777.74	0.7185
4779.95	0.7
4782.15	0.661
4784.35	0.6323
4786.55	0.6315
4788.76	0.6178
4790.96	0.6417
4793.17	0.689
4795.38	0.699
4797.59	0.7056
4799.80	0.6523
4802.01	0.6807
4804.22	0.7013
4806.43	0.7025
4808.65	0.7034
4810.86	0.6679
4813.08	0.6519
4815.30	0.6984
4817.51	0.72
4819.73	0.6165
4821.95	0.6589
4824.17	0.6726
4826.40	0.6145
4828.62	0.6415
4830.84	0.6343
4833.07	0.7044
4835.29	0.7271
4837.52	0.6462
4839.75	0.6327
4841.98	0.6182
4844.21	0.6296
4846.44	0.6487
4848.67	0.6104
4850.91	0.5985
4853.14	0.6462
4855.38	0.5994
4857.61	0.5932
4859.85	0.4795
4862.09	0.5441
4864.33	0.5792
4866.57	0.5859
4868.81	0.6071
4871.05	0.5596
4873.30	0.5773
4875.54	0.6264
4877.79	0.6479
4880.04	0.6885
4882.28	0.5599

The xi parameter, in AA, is 4817.51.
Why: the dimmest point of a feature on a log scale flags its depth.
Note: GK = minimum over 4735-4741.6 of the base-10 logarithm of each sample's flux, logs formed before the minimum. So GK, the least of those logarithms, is -0.175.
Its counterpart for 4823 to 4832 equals -0.211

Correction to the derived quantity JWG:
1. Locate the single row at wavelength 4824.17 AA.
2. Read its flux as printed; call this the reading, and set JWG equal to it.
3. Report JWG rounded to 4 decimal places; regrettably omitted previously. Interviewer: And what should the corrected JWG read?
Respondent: 0.6726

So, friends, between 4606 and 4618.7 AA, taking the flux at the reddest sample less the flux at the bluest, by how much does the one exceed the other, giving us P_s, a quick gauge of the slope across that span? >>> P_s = 0.10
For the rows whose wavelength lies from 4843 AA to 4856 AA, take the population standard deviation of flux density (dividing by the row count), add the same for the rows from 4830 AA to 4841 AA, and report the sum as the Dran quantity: 0.060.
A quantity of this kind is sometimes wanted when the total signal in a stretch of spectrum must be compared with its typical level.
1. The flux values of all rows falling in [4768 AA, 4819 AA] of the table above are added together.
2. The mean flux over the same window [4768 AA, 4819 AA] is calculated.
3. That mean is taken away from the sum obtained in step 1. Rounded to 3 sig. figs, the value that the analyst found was 14.8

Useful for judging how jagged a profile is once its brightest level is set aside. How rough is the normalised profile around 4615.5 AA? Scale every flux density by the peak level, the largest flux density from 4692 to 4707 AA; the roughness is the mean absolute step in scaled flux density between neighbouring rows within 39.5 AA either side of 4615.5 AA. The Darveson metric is 0.0628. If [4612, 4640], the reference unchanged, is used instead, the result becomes 0.0643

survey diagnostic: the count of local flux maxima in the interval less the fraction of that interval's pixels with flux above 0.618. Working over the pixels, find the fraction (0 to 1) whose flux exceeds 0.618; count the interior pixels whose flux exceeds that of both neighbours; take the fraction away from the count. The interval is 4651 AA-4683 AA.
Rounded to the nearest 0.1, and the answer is 3.6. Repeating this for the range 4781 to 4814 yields 1.1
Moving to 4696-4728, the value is 3.3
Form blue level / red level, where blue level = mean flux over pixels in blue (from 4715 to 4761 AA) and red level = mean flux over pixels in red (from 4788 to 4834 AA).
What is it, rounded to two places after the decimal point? 0.99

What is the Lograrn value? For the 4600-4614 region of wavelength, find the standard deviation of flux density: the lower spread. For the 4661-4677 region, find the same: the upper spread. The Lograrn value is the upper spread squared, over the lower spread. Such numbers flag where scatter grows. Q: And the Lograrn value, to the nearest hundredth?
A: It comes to 0.03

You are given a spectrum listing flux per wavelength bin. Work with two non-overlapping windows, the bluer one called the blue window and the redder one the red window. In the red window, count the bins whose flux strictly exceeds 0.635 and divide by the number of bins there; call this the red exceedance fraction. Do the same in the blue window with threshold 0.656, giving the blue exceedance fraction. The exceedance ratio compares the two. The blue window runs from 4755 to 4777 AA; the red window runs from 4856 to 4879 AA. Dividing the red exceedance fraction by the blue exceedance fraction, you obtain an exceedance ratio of 0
